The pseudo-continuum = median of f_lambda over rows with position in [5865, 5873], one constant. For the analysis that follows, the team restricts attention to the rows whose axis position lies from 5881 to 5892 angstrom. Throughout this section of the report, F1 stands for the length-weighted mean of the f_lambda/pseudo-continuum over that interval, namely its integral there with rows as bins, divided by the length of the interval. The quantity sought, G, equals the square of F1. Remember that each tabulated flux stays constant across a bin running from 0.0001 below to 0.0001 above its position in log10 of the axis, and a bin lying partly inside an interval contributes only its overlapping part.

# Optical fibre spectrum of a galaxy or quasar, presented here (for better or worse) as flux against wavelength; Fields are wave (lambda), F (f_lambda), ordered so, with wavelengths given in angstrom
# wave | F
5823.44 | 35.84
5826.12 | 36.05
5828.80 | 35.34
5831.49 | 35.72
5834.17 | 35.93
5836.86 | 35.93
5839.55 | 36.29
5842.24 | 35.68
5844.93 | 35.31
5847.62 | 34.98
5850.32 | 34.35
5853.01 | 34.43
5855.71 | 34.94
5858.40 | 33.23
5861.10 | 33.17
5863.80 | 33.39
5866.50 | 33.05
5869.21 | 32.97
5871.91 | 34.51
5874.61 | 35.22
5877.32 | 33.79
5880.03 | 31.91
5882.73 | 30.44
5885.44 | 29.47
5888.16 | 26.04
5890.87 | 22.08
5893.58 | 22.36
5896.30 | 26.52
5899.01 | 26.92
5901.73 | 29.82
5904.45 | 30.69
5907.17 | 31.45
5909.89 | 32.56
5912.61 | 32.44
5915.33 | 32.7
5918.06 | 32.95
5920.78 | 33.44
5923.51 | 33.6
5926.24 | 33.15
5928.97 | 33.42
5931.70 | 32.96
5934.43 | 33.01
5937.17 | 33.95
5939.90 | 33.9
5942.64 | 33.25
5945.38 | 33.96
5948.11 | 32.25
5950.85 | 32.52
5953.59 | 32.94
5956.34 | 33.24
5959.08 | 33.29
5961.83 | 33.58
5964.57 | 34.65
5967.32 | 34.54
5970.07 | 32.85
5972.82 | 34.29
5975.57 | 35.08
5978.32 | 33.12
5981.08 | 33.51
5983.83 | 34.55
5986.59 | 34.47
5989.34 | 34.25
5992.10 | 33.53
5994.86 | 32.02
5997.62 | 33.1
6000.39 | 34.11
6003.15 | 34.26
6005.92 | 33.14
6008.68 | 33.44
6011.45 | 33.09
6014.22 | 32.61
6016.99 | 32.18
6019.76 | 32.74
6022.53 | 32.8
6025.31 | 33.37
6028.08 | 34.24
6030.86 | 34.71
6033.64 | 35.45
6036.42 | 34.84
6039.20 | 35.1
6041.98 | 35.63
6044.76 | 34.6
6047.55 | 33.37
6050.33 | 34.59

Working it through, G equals 0.68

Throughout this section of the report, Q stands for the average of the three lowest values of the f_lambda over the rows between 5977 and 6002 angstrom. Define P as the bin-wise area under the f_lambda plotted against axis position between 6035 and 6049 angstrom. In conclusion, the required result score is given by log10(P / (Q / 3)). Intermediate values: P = 486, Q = 32.7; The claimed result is 1.65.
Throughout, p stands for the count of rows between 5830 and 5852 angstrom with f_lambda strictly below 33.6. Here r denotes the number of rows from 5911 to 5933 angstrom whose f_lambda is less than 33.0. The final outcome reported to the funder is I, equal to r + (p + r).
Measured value 8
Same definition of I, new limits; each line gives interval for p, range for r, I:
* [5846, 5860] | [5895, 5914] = 15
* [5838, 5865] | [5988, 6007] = 5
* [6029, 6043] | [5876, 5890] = 8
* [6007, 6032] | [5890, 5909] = 21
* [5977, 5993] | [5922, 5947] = 5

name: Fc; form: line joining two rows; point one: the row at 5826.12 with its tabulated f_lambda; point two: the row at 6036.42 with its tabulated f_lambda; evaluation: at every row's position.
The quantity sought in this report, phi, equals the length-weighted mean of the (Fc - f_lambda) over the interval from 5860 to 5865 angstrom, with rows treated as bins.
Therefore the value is 2.6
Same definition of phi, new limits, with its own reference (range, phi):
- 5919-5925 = 2.0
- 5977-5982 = 1.9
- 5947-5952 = 3.0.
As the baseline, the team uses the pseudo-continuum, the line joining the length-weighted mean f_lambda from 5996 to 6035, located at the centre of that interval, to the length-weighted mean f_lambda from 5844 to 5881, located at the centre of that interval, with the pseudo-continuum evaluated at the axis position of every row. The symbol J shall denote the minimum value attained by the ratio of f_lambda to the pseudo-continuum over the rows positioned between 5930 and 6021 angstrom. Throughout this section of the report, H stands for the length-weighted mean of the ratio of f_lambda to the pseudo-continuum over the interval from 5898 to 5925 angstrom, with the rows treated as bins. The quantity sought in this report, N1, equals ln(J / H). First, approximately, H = 0.94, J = 0.95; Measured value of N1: 0.016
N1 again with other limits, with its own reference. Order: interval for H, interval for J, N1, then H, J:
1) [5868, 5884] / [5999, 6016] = -0.005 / 0.98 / 0.97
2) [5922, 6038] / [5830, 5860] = -0.021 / 1.00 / 0.98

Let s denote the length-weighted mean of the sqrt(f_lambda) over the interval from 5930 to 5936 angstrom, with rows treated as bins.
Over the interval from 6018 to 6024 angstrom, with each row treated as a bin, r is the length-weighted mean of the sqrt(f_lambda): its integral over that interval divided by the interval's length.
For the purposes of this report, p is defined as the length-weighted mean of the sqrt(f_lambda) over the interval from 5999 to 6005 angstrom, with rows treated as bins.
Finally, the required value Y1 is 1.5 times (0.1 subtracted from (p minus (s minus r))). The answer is 8.56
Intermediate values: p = 5.83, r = 5.72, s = 5.75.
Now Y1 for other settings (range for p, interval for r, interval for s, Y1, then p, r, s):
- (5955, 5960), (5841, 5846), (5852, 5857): 8.62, 5.77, 5.96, 5.89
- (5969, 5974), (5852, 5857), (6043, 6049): 8.61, 5.79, 5.89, 5.84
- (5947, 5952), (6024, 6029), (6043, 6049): 8.35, 5.69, 5.82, 5.84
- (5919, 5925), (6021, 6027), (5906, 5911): 8.68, 5.79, 5.76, 5.66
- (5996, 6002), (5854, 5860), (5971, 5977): 8.47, 5.79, 5.84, 5.88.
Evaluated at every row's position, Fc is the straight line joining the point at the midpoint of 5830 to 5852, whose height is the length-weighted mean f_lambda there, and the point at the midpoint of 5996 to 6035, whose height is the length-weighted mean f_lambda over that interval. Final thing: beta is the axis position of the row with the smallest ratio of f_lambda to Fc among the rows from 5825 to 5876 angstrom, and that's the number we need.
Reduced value 5869.21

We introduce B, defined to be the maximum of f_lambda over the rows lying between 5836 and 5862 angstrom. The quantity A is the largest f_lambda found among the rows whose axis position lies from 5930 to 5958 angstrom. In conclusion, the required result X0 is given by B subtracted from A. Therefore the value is -2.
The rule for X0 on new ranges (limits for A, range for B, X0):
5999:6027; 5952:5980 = -1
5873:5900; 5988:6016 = 1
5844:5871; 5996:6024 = 1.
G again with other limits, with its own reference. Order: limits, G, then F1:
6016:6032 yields 1.02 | 1.01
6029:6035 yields 1.12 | 1.06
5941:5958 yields 1.00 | 1.00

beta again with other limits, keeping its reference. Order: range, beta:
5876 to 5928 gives 5890.87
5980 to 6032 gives 5994.86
